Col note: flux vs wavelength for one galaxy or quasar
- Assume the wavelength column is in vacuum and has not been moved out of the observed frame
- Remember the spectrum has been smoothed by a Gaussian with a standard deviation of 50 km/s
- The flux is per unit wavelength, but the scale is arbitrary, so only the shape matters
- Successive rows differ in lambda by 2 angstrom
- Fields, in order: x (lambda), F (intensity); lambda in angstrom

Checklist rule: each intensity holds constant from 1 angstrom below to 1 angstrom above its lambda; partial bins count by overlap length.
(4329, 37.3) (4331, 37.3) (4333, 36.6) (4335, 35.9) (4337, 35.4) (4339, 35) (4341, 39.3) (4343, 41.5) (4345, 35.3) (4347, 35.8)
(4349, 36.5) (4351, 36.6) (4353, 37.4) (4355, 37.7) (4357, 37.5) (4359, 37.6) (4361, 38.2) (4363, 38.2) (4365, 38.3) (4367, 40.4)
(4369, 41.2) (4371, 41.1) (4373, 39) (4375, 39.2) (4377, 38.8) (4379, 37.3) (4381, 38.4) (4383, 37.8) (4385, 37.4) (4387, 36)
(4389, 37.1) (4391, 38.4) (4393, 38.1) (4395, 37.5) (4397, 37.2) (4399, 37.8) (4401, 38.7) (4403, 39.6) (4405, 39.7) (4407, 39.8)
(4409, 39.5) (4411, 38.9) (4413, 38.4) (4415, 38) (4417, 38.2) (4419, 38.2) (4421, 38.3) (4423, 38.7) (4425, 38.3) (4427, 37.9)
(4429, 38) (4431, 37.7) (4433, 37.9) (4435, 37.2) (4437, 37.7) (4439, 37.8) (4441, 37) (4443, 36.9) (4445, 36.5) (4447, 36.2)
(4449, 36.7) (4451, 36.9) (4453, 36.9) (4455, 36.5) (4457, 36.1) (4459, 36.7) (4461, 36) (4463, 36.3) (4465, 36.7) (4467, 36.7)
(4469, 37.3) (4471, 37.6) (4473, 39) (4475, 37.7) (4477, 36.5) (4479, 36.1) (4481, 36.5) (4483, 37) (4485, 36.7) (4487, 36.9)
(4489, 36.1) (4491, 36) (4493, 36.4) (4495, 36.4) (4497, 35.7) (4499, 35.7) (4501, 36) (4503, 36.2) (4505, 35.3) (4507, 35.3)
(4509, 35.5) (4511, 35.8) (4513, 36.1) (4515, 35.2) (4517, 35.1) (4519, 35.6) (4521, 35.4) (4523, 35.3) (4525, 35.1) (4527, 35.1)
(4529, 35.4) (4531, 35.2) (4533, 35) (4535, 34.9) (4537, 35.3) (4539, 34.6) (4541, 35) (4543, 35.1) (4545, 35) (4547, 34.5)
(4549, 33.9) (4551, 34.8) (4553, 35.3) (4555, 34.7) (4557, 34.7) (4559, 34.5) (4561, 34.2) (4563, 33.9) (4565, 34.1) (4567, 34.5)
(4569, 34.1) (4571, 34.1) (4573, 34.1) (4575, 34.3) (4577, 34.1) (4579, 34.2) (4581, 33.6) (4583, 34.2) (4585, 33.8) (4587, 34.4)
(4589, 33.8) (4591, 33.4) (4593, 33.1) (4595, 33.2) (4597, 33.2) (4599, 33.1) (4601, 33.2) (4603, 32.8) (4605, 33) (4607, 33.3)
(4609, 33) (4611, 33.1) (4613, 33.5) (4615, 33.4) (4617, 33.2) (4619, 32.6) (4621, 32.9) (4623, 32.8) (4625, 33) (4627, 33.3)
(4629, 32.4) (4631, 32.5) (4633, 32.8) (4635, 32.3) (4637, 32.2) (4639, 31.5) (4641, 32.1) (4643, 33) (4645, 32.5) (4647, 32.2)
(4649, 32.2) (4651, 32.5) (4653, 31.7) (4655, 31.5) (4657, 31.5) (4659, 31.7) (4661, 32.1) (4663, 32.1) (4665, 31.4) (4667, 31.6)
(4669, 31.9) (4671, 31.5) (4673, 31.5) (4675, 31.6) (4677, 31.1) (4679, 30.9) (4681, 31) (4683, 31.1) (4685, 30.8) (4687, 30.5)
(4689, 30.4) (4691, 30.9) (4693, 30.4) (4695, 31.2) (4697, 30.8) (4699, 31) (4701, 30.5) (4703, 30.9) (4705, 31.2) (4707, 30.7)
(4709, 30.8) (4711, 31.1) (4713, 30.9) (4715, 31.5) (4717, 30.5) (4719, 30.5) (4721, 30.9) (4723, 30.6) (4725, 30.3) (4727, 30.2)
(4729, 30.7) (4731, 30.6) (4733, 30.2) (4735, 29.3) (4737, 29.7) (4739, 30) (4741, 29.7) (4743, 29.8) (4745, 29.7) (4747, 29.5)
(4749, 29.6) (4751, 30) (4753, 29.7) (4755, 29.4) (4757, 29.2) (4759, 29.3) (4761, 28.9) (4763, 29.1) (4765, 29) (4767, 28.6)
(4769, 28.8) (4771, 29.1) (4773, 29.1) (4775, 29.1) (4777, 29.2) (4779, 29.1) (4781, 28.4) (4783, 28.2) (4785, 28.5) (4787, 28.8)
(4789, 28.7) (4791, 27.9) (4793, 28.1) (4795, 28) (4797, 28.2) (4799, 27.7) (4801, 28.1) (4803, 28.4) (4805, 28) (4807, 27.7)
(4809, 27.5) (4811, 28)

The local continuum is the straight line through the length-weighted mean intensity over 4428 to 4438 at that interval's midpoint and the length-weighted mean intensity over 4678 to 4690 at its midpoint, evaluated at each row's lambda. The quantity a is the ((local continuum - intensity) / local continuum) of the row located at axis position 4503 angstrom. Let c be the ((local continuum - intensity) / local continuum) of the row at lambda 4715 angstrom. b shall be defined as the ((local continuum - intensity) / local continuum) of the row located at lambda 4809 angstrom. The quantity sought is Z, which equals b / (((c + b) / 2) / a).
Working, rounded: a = -0.0120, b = -0.0059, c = -0.0525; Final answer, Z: -0.002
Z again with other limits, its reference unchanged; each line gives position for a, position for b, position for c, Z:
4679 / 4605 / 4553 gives 0.000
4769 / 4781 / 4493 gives -0.013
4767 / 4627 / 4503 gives -0.005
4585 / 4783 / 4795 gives -0.006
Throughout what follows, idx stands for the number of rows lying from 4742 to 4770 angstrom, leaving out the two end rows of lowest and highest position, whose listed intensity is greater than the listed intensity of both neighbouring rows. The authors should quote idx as 3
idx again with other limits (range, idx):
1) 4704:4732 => 4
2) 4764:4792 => 2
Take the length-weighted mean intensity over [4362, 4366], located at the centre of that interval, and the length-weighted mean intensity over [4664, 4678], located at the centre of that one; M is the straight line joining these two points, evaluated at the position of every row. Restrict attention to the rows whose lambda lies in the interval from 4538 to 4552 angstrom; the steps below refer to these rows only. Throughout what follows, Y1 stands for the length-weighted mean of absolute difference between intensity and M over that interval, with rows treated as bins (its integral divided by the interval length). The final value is 0.50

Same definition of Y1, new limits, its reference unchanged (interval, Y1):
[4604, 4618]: 0.38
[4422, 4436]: 1.13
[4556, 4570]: 0.40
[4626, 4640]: 0.31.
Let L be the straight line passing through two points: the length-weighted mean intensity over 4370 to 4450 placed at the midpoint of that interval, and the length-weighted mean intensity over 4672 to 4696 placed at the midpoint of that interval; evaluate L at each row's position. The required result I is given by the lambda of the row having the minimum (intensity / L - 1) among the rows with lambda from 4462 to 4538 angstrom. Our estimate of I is 4463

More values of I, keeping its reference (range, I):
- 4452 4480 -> 4457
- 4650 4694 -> 4689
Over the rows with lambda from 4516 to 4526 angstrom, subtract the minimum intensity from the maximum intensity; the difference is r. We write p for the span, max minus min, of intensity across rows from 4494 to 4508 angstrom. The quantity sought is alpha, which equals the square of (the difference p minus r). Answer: 0.4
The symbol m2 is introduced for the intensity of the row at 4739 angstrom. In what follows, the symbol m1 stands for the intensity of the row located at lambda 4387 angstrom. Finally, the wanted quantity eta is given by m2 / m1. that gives 0.8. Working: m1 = 36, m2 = 30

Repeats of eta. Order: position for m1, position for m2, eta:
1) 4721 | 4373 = 1.3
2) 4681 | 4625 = 1.1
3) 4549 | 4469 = 1.1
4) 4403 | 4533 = 0.9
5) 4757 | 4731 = 1.0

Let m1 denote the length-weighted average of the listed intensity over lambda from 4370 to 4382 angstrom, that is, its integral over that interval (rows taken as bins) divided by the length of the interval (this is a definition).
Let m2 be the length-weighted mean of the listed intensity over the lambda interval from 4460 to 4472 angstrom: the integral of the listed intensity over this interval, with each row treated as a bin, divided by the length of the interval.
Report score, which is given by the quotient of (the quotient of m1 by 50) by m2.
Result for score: 0.0212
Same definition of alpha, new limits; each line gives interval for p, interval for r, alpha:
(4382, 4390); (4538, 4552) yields 0.4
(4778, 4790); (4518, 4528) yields 0.2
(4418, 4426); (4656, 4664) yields 0.0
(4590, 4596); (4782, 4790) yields 0.1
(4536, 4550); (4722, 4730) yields 0.8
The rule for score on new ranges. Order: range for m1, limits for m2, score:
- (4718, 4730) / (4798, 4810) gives 0.0219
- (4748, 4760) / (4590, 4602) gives 0.0178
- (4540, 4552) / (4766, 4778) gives 0.0240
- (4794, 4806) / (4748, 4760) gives 0.0190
